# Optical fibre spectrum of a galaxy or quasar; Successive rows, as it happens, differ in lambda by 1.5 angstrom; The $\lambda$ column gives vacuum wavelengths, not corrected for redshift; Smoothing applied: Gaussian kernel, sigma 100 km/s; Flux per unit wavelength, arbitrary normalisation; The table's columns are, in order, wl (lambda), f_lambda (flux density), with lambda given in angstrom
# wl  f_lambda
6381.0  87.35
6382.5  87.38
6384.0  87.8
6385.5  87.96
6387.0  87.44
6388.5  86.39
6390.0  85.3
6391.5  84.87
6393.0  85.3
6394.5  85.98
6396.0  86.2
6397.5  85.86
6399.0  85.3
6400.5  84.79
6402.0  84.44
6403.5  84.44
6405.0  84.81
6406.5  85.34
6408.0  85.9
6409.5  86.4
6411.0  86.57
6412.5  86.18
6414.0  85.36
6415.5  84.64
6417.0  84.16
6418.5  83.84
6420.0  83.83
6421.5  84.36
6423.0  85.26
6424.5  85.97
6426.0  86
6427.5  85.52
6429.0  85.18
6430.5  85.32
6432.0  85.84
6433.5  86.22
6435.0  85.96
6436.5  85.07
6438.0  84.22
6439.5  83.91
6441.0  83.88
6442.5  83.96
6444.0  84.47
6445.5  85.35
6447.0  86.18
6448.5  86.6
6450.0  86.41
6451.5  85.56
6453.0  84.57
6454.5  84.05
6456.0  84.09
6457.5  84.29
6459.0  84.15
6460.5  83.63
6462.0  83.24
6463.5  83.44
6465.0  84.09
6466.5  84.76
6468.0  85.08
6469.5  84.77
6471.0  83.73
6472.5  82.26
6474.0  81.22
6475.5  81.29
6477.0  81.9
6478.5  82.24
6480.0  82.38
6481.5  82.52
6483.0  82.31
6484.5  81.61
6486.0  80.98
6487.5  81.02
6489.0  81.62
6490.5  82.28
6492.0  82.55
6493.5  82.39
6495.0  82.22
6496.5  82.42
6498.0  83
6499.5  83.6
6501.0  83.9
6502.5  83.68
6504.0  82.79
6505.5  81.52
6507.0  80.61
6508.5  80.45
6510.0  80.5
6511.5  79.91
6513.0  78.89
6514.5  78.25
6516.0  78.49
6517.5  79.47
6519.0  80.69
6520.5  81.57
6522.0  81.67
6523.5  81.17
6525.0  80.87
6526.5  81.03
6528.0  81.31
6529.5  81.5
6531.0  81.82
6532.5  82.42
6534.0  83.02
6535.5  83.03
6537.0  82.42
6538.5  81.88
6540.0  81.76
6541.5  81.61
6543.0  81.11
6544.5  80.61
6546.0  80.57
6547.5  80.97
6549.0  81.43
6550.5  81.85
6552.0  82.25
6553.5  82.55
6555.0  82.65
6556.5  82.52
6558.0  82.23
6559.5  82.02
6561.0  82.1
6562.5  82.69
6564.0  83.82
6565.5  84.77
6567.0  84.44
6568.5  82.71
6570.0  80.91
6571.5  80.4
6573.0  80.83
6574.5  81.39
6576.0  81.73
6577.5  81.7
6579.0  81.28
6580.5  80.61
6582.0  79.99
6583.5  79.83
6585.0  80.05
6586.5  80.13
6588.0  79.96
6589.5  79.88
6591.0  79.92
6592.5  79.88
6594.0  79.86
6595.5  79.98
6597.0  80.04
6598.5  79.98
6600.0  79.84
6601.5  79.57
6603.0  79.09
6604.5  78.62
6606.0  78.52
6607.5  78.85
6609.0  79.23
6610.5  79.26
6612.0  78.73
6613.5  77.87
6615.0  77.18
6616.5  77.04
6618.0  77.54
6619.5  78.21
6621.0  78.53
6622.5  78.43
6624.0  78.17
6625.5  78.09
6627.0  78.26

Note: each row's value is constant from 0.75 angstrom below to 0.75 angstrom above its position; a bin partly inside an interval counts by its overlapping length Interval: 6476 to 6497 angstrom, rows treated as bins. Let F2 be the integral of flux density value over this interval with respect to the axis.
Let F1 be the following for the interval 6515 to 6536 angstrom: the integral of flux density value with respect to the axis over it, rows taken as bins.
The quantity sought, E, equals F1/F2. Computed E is 0.99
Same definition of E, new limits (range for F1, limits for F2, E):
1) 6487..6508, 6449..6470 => 0.98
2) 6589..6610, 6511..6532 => 0.99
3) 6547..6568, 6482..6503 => 1.00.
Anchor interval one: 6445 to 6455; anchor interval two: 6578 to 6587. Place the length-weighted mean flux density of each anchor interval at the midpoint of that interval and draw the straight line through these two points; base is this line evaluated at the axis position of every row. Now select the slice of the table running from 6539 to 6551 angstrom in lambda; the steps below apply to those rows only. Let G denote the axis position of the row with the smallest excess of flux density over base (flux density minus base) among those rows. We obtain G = 6544.5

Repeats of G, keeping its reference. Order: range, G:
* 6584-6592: 6585.0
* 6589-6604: 6603.0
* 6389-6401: 6391.5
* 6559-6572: 6571.5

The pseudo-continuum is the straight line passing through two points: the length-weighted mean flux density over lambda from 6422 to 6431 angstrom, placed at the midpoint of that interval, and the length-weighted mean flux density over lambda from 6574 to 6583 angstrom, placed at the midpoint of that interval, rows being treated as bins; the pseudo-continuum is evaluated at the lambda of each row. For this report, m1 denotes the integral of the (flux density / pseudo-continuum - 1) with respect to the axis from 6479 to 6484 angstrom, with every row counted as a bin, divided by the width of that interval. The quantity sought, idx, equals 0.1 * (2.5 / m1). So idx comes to -14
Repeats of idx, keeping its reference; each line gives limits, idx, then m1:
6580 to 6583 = -27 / -0.009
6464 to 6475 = -34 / -0.007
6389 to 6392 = -16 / -0.016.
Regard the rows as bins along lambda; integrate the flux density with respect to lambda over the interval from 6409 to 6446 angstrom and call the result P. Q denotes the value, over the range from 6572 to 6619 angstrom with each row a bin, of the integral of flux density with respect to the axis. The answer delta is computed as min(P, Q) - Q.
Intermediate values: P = 3148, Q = 3742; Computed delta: -594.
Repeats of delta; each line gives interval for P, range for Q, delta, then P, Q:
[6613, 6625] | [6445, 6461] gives -426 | 935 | 1360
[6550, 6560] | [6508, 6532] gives -1109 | 823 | 1932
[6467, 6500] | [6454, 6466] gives 0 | 2720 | 1007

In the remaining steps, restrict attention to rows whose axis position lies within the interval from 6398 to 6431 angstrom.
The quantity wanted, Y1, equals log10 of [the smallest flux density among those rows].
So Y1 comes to 1.923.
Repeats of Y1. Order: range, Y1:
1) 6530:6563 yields 1.906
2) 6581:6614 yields 1.891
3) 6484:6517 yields 1.893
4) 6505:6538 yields 1.893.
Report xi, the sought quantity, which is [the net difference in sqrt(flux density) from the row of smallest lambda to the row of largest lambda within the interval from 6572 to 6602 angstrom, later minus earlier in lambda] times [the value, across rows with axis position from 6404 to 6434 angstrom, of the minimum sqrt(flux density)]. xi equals -0.6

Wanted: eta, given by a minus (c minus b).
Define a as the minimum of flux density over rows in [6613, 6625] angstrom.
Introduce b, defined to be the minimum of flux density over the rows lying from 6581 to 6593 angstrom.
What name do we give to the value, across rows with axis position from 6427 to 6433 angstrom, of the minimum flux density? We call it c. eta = 72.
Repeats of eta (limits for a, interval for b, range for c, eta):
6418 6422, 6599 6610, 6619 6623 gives 84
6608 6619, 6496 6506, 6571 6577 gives 78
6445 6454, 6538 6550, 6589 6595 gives 85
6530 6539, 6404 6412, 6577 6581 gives 86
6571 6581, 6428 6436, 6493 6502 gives 83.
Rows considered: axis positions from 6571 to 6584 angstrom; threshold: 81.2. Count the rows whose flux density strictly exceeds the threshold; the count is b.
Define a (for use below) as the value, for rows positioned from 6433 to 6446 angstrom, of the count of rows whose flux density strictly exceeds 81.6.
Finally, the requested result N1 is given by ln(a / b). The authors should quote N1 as 0.8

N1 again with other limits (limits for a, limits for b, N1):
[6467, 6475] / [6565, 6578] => -0.4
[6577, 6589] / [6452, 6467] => -2.3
